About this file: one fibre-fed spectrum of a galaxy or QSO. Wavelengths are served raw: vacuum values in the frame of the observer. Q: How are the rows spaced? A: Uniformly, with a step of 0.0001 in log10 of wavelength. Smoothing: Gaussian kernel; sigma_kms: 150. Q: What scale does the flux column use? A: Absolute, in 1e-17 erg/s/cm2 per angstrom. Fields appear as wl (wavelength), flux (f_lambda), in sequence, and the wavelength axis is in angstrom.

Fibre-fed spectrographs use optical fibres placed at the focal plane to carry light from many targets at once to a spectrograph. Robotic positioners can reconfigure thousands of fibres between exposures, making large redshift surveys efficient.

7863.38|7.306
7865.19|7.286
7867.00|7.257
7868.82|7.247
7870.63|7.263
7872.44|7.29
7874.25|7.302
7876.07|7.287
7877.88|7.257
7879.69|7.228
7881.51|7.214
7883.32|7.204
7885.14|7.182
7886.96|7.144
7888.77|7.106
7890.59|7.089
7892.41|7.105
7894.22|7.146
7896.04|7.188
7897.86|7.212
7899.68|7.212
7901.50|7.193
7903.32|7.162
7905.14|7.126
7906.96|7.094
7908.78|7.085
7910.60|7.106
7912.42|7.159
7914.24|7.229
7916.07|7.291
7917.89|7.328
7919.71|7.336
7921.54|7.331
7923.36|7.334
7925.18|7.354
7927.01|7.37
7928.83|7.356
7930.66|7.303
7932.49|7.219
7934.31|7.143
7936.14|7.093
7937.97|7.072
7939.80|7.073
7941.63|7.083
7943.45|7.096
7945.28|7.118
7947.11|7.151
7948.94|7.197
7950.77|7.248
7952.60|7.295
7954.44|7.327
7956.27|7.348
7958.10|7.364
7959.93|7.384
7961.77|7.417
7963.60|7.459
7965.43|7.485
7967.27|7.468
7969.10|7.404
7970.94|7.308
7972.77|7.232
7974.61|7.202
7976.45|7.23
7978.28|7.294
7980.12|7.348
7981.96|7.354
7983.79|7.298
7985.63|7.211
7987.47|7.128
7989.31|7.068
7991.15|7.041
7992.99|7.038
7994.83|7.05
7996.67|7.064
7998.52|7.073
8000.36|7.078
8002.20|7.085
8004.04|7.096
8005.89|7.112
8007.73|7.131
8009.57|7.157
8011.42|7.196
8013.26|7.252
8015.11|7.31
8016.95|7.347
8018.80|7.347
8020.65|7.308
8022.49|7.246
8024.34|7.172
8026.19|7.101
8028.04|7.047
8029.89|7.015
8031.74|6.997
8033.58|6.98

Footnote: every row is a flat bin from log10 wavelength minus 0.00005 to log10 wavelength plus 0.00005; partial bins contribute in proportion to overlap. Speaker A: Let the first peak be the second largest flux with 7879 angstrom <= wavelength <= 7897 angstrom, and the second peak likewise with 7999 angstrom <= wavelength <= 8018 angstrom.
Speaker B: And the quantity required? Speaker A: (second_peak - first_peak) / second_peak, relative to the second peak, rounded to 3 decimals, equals 0.013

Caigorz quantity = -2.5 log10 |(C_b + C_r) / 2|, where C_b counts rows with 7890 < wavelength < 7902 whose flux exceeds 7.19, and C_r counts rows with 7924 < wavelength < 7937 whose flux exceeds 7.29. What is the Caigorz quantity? -1.36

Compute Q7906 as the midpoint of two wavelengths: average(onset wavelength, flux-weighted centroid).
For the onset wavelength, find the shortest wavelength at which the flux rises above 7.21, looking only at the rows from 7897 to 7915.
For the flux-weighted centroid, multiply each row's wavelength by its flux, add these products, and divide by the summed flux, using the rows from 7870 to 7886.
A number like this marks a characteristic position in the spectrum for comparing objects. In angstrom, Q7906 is 7887.9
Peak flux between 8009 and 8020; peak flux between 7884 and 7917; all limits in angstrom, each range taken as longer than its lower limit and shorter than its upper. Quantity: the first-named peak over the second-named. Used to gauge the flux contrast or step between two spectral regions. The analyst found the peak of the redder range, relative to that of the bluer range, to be 1.01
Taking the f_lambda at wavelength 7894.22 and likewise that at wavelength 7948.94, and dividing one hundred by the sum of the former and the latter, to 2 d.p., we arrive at 6.97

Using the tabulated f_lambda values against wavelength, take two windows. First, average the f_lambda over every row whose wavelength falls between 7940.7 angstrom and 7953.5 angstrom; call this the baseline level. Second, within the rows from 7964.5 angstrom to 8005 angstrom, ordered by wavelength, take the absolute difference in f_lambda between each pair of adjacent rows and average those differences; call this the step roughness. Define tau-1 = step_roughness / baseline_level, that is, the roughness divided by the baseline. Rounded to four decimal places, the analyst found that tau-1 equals 0.0054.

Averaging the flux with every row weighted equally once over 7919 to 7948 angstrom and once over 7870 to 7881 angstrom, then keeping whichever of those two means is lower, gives 7.21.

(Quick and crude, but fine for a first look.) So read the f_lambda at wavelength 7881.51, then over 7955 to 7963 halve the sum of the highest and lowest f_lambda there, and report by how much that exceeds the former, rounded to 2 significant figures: 0.17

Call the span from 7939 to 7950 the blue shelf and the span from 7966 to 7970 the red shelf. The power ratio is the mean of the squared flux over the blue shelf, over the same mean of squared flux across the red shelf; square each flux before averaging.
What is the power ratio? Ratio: 0.92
